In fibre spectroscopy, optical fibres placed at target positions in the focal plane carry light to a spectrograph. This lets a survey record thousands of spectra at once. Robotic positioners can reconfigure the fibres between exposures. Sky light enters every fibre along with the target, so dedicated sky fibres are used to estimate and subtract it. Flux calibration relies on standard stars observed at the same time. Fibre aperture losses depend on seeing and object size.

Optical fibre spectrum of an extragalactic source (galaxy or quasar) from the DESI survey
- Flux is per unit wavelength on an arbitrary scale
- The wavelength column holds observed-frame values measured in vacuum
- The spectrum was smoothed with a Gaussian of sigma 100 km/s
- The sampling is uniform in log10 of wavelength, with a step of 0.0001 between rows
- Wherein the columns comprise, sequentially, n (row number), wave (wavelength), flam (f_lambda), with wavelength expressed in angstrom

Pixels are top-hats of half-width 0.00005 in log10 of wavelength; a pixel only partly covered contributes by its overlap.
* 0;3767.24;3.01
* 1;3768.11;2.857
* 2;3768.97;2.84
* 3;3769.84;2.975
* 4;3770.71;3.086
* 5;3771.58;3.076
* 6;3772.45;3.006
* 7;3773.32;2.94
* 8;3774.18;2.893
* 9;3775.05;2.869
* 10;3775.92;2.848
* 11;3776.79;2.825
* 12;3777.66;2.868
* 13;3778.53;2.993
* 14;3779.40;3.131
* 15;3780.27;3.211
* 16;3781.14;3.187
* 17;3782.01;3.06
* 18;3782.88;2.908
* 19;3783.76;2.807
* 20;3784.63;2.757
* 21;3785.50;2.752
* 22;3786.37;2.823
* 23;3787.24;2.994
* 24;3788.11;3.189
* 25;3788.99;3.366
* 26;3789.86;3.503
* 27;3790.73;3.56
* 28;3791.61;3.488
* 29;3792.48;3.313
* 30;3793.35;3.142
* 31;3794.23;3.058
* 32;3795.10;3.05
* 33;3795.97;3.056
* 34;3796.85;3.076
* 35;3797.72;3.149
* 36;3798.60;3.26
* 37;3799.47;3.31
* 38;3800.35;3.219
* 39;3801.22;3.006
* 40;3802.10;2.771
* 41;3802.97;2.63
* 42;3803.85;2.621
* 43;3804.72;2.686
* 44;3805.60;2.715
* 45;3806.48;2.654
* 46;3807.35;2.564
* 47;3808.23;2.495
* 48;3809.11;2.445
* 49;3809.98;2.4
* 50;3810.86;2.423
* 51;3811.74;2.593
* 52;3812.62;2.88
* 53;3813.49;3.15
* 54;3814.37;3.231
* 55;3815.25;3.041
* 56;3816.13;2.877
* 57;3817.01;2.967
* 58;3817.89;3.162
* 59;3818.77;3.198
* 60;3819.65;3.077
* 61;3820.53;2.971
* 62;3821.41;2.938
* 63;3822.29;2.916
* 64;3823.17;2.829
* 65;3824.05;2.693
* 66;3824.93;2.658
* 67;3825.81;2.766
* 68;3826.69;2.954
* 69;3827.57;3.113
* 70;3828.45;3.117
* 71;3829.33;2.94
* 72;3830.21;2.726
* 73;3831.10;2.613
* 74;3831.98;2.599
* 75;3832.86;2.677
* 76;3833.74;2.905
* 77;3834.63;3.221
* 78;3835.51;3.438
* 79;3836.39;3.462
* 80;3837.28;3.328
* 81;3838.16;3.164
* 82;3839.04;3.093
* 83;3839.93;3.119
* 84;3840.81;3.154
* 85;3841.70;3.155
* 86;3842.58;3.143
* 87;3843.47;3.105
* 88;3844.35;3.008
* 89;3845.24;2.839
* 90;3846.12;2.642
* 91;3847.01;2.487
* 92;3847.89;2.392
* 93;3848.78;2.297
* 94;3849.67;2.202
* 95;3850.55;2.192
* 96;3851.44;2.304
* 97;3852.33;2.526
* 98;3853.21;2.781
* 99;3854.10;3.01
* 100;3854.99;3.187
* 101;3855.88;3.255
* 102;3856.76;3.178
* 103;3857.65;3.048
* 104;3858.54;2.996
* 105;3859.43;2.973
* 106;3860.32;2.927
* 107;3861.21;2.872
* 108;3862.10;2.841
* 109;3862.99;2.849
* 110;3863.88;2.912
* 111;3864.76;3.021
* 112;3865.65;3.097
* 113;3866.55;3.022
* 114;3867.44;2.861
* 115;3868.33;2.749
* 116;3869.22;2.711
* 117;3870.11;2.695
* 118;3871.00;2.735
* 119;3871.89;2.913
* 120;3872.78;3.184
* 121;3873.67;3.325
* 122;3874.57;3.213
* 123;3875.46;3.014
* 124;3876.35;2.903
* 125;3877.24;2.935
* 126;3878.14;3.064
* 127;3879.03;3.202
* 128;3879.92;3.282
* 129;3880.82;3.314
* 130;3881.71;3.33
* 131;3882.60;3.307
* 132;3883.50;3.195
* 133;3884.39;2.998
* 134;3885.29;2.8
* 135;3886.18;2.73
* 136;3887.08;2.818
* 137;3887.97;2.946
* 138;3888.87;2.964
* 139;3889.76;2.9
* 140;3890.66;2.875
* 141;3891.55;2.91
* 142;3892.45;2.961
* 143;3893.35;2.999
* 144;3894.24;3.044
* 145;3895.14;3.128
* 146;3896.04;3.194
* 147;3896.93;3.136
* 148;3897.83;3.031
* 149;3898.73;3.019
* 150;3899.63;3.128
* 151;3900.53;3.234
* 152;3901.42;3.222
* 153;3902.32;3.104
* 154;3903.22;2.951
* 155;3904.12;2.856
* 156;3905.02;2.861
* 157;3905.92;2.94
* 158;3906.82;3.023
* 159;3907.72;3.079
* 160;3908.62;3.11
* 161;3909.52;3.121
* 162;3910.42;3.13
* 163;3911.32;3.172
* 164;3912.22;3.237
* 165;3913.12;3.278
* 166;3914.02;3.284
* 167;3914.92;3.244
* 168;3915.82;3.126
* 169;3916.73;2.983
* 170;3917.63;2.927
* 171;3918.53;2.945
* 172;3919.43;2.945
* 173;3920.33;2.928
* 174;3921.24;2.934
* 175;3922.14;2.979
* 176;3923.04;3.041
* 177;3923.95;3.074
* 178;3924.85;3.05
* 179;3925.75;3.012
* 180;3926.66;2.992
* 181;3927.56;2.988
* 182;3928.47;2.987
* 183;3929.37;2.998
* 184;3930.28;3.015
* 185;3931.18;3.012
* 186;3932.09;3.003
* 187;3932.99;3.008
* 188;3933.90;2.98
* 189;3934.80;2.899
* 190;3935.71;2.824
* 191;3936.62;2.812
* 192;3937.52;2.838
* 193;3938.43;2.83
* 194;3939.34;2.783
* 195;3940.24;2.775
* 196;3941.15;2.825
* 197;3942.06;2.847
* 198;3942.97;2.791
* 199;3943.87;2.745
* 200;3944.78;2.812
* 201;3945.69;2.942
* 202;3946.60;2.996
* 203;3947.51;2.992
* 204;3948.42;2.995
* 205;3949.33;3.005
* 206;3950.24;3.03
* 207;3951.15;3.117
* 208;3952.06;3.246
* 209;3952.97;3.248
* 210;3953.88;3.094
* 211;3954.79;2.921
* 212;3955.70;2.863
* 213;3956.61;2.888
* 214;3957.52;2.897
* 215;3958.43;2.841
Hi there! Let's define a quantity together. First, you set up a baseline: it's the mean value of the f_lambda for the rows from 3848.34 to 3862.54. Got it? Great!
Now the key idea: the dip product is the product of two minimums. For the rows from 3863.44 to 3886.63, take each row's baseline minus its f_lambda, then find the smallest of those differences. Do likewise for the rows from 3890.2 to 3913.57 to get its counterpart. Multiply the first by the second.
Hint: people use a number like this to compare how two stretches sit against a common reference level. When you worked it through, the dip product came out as 0.27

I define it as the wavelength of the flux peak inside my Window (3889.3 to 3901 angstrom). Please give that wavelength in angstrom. 3900.53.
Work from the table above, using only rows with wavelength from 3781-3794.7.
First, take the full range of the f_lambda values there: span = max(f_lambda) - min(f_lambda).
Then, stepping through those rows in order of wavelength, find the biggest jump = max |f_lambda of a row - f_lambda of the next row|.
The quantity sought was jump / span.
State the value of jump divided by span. 0.241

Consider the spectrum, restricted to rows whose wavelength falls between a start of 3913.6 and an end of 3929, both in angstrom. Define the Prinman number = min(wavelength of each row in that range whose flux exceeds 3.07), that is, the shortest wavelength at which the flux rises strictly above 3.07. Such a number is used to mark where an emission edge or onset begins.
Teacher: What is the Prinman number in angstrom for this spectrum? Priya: 3914.02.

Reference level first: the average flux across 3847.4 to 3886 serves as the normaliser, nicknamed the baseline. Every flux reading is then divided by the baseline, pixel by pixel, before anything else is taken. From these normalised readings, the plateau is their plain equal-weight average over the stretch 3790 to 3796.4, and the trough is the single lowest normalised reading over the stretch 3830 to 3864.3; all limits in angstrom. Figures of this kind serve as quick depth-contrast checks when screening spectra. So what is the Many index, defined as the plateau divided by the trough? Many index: 1.48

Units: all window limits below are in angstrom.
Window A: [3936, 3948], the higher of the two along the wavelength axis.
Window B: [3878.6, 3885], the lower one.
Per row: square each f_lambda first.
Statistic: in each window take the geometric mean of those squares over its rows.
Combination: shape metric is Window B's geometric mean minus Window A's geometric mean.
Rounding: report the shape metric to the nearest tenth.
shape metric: 2.3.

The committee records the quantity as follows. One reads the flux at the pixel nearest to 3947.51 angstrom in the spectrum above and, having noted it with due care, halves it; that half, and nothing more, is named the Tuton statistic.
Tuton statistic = 1.50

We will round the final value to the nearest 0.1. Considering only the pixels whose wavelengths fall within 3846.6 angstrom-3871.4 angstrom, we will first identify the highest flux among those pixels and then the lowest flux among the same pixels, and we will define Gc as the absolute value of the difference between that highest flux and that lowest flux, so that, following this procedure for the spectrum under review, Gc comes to 1.1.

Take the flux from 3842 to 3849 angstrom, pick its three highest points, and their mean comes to 3.09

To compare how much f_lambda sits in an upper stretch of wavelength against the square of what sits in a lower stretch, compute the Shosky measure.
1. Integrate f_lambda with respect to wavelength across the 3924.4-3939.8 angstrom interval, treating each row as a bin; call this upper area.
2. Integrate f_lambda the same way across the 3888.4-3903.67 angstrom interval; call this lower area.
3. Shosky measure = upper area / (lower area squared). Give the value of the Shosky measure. 0.021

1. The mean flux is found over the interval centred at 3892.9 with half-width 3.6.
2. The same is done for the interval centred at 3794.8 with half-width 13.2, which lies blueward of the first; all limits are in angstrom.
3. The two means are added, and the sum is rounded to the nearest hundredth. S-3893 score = 6.02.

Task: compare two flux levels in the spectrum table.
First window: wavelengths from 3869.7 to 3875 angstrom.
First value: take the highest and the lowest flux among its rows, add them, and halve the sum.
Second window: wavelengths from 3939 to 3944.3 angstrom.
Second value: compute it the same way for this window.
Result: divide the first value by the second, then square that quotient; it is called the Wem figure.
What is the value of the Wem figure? 1.16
